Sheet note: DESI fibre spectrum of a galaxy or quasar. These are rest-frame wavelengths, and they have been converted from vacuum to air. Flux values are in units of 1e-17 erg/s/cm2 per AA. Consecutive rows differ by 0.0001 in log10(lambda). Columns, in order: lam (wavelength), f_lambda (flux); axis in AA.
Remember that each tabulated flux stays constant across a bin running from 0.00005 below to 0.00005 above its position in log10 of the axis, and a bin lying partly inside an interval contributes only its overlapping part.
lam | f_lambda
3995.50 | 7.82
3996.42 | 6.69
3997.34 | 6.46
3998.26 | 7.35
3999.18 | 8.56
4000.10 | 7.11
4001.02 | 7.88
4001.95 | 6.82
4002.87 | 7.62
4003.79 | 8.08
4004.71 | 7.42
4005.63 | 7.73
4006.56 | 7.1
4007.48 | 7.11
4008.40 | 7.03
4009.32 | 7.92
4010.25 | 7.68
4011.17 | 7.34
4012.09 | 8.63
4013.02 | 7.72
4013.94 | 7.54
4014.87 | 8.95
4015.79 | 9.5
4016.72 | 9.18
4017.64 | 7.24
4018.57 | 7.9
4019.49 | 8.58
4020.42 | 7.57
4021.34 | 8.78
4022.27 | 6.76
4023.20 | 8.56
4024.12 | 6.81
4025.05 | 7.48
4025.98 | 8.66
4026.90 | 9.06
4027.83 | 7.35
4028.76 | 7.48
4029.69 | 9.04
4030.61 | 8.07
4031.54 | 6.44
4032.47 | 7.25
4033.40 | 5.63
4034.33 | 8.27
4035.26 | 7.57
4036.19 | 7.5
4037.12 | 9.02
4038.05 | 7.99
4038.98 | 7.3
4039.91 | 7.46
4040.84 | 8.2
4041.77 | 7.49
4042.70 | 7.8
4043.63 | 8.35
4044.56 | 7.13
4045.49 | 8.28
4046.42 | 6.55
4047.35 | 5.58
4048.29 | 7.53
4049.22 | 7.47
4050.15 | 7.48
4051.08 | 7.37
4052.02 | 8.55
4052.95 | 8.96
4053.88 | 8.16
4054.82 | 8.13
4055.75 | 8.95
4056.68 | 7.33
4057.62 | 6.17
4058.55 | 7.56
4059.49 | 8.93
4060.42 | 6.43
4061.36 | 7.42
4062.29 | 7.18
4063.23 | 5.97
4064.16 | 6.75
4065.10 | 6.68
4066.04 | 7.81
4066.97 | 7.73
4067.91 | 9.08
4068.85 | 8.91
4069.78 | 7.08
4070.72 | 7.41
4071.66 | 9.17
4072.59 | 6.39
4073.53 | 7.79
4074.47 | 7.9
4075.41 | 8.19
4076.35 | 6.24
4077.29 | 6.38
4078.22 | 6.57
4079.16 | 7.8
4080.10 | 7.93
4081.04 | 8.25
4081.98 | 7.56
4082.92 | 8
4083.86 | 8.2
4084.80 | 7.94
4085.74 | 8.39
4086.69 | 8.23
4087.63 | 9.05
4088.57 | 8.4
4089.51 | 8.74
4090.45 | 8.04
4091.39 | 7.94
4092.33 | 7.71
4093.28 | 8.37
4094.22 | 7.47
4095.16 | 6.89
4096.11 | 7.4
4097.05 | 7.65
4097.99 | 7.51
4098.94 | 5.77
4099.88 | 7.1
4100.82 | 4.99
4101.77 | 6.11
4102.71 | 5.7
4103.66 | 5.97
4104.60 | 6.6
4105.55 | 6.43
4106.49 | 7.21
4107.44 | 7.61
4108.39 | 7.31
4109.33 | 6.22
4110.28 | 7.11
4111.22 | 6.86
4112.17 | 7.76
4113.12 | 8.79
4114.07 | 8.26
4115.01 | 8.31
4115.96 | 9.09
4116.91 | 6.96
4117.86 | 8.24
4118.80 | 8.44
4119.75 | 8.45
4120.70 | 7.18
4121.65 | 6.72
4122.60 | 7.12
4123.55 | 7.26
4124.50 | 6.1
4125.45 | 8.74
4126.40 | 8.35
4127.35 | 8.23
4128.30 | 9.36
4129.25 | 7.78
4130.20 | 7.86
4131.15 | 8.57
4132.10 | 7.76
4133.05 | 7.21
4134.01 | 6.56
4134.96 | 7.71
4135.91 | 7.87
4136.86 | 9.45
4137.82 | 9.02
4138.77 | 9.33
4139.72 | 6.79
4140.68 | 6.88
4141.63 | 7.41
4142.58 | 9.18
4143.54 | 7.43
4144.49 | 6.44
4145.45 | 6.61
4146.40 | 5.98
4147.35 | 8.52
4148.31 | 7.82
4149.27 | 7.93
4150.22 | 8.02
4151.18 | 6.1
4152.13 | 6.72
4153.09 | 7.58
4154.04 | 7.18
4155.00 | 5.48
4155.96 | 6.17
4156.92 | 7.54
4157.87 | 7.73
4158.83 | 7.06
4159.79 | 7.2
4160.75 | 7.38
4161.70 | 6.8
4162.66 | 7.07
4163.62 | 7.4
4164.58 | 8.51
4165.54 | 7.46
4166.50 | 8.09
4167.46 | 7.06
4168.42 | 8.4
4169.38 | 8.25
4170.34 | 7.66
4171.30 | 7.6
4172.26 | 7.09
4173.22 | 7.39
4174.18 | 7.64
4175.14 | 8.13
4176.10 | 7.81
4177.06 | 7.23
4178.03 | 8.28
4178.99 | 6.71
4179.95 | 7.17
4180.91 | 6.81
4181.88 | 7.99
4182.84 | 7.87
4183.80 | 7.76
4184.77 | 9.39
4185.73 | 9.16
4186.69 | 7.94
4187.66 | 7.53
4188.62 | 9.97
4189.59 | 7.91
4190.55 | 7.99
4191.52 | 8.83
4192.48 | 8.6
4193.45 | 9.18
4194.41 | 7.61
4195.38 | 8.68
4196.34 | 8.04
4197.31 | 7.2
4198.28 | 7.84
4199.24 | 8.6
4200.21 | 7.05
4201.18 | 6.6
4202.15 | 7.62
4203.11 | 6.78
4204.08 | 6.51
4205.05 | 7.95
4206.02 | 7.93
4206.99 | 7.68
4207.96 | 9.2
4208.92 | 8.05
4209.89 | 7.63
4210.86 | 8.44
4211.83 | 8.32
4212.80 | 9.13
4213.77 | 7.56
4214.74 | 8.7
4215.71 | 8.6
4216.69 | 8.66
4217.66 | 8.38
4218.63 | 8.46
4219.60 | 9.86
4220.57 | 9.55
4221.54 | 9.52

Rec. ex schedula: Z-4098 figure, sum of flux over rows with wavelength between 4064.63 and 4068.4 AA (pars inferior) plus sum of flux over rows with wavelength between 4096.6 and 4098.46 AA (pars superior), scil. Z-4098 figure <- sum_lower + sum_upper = 46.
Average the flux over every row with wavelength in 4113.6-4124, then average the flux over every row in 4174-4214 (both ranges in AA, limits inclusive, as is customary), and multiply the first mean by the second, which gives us 62.3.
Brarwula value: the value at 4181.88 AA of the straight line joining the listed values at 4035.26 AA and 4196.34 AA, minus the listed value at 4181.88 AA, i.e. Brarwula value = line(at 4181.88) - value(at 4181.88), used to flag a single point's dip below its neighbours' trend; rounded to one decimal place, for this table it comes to 0.0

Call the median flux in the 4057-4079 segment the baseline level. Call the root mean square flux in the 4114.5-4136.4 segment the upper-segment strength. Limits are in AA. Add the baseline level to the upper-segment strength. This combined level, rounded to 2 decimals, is 15.27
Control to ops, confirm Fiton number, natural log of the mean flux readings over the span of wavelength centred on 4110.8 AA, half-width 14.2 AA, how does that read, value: 1.97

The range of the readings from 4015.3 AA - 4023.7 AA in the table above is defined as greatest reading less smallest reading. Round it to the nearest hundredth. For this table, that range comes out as 2.74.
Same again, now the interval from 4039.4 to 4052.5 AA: 2.97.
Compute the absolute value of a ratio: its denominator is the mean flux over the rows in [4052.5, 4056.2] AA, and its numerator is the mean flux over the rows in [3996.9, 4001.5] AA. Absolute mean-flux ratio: 0.87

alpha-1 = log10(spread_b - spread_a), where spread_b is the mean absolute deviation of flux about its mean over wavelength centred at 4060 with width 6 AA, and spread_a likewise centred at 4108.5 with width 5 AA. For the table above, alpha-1 -0.47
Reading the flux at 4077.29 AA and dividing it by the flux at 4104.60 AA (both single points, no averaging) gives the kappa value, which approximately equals 0.97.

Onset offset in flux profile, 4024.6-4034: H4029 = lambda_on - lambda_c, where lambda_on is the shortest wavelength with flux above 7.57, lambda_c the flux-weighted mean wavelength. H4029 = -3.0 AA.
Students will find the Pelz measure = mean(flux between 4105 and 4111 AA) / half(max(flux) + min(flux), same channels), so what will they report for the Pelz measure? 1.01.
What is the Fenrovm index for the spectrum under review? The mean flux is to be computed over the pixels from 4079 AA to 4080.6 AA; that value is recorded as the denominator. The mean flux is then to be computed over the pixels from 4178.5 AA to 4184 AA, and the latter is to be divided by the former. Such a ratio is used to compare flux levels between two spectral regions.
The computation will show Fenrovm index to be 0.94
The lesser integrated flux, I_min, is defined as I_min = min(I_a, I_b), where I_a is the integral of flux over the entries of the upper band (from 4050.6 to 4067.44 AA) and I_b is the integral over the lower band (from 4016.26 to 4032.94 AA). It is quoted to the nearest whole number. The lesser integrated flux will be 127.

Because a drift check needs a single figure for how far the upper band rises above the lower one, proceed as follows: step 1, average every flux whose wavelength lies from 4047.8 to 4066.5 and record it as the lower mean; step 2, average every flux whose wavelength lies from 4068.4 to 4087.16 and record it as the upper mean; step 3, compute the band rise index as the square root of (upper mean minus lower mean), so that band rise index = 0.42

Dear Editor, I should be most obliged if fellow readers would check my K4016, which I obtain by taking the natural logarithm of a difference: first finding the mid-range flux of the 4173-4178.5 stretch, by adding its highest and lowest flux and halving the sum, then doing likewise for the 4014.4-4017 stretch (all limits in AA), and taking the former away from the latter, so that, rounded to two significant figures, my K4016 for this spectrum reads 0.39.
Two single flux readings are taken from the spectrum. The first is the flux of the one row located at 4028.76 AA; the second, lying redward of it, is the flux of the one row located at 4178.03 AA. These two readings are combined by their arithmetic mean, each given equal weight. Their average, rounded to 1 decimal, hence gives 7.9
